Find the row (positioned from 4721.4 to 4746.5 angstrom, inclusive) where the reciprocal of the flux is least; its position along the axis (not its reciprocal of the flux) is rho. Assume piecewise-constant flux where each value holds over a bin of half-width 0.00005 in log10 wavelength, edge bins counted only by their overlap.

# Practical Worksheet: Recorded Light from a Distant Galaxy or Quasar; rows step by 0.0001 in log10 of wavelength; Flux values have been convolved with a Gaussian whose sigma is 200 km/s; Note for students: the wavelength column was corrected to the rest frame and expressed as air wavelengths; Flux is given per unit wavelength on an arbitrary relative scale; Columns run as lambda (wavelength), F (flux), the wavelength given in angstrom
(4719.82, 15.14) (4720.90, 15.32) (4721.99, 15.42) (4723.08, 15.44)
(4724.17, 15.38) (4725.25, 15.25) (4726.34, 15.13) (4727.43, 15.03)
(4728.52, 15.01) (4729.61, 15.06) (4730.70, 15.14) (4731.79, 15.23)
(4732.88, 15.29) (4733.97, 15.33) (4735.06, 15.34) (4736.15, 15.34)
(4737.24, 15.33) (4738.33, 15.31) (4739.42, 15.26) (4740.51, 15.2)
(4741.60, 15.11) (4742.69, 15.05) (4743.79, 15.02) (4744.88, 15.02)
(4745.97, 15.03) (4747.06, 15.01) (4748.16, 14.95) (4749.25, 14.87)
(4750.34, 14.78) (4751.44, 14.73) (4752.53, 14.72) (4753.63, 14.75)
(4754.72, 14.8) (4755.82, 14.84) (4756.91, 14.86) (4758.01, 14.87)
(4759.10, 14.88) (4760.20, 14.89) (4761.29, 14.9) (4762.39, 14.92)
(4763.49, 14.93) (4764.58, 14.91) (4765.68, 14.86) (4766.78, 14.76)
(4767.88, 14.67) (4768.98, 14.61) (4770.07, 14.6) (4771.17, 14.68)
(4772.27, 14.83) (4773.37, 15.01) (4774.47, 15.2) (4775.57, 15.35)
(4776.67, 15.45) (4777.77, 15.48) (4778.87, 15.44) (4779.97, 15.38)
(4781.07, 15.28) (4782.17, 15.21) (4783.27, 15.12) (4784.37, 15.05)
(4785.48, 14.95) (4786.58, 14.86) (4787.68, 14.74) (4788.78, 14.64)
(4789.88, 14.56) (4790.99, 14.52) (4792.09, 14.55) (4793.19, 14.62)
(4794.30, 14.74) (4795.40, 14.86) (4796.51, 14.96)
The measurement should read 4723.08 angstrom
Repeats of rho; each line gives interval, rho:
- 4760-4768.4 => 4763.49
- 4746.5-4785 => 4777.77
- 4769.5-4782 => 4777.77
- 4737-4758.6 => 4737.24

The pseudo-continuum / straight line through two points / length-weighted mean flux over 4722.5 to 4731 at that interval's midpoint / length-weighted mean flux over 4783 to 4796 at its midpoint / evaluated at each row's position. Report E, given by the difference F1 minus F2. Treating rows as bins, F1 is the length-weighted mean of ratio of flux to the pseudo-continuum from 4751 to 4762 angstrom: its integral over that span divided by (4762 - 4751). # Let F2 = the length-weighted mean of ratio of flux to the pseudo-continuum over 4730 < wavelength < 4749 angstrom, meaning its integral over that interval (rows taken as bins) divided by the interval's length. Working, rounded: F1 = 0.99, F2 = 1.01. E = -0.015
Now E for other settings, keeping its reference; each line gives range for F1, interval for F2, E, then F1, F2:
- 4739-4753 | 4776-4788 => -0.030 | 1.00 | 1.03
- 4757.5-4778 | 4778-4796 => -0.008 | 1.00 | 1.01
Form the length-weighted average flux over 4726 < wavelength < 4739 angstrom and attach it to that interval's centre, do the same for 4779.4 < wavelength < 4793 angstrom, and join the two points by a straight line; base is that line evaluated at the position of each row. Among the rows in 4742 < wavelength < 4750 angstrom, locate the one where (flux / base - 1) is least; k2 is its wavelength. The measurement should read 4749.25 angstrom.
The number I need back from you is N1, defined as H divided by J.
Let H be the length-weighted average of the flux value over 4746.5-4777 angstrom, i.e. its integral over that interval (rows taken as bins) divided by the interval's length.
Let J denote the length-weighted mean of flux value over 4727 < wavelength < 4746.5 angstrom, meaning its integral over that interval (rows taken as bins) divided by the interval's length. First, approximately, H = 14.9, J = 15.2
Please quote 0.98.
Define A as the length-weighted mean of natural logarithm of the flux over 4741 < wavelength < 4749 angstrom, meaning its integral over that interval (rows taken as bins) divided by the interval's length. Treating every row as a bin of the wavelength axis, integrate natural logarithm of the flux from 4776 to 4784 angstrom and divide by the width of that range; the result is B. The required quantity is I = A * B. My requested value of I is 7.40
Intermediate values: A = 2.71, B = 2.73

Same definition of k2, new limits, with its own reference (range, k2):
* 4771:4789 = 4771.17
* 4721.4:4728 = 4727.43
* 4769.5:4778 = 4770.07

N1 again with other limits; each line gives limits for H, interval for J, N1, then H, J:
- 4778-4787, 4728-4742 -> 1.00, 15.2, 15.2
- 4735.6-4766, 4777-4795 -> 1.00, 15.0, 15.0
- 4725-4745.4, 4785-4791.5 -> 1.03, 15.2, 14.7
